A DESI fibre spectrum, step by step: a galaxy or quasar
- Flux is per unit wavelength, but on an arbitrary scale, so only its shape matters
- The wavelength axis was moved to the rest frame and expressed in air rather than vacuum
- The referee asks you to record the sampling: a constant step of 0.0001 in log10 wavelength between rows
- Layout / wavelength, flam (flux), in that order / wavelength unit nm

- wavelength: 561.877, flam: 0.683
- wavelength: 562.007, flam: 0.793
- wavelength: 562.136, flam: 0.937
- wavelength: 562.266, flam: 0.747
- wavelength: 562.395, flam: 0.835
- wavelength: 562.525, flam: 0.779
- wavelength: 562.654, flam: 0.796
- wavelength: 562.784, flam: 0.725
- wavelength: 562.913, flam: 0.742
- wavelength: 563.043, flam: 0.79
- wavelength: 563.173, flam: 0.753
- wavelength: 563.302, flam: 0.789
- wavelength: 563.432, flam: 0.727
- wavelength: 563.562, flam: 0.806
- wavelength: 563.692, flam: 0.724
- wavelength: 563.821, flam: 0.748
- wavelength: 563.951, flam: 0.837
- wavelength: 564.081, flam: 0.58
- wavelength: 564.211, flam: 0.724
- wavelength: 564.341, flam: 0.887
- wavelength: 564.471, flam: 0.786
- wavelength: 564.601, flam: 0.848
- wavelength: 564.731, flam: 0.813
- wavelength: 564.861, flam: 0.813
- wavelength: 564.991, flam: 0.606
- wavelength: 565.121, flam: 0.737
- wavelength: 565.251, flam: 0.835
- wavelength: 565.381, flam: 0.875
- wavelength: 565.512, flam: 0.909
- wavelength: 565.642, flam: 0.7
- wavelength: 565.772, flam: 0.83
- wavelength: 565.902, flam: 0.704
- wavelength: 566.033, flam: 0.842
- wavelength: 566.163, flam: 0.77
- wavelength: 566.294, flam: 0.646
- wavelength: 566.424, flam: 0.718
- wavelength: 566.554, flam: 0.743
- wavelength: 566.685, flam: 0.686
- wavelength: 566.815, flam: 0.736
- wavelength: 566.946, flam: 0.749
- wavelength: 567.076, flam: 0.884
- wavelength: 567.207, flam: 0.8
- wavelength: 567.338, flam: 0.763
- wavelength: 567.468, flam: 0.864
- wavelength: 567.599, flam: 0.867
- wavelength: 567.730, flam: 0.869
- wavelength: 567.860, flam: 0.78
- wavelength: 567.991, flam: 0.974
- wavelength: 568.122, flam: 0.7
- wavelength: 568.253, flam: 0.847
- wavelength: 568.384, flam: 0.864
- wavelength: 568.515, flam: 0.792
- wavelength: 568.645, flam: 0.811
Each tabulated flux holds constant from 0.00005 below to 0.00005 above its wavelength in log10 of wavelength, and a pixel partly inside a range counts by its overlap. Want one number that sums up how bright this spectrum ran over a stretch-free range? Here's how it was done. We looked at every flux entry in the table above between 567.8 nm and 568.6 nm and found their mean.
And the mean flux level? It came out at 0.826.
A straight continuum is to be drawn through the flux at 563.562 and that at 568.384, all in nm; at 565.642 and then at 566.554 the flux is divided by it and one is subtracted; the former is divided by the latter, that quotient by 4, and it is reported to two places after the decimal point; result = 0.34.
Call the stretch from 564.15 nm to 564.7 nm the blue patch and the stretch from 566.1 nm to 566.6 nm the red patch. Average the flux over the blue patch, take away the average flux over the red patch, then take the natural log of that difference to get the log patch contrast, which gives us -2.4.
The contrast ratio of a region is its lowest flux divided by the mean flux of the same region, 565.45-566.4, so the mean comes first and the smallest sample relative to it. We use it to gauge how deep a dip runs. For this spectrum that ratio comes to 0.84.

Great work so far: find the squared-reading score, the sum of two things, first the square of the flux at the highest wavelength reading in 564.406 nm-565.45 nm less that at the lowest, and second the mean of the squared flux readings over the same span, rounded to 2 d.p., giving 0.78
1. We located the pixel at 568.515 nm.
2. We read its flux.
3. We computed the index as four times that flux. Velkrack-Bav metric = 3.17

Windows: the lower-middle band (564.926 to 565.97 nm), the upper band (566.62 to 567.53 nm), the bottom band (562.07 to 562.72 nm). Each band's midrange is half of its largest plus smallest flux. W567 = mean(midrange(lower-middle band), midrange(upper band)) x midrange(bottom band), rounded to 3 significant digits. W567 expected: 0.649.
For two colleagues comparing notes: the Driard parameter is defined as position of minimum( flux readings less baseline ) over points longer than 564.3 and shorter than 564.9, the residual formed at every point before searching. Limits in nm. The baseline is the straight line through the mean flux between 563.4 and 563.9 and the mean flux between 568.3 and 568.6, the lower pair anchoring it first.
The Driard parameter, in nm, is 564.471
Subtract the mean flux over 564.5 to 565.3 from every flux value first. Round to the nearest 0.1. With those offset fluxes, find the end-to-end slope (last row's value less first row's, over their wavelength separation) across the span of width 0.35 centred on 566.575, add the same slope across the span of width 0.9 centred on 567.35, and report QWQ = 0.0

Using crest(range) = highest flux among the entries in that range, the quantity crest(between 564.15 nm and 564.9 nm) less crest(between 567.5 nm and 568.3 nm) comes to -0.09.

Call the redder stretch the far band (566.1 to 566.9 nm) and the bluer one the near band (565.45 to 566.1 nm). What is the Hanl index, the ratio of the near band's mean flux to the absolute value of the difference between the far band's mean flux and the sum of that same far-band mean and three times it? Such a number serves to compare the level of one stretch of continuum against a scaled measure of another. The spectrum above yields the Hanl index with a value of 0.371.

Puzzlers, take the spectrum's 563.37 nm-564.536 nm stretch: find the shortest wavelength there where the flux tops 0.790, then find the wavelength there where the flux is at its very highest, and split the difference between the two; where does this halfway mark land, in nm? 563.95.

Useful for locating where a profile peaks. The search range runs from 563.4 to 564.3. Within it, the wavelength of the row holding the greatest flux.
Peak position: 563.951 nm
